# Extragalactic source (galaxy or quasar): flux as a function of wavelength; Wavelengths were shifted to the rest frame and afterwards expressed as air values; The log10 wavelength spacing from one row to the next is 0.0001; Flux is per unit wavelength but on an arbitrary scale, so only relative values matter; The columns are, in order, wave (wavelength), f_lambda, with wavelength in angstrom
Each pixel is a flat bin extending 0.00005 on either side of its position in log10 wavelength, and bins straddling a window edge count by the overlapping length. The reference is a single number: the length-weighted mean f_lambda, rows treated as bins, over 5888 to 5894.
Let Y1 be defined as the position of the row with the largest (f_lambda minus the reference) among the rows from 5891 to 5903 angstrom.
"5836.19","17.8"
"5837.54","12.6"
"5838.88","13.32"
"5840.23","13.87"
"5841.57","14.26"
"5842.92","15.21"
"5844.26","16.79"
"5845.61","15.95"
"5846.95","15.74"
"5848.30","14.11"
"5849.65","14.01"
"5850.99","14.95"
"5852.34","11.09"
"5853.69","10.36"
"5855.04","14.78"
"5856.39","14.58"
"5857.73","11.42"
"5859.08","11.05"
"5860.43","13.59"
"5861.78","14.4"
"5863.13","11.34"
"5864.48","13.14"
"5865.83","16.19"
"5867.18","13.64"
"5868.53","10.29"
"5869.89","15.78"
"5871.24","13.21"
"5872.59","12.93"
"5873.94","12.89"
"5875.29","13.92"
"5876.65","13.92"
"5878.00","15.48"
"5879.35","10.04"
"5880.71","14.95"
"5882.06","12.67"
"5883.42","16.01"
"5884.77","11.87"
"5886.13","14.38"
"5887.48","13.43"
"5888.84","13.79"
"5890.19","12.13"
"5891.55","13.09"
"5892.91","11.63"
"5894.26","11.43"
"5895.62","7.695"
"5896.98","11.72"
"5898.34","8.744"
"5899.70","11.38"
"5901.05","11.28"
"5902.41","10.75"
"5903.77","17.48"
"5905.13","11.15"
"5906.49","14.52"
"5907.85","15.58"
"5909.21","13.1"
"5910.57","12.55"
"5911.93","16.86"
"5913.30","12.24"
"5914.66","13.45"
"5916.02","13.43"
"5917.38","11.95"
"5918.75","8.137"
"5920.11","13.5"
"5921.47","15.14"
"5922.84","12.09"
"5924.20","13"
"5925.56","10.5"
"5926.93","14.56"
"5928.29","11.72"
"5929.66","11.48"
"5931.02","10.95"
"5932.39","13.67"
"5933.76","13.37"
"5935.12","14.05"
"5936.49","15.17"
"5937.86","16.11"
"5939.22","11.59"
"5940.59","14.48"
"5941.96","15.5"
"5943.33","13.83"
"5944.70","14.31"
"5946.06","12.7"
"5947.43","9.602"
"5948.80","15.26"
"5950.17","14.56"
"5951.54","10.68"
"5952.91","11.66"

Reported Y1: 5891.55 angstrom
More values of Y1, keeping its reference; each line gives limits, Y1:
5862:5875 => 5865.83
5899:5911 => 5903.77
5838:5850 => 5844.26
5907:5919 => 5911.93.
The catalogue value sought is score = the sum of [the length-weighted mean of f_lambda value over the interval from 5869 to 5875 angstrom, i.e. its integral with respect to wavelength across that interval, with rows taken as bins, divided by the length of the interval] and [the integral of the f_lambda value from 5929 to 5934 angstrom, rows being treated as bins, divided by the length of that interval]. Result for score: 25.9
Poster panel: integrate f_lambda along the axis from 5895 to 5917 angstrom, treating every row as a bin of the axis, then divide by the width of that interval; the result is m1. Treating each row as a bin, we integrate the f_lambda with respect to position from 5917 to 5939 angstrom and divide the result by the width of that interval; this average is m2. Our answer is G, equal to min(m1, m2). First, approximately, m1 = 12.6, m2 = 12.8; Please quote 12.6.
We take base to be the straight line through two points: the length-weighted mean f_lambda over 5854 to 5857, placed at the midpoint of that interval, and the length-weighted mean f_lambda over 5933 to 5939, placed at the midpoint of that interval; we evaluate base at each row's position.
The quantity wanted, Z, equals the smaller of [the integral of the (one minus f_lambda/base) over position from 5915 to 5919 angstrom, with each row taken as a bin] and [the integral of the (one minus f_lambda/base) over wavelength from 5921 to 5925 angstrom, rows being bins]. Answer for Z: 0.32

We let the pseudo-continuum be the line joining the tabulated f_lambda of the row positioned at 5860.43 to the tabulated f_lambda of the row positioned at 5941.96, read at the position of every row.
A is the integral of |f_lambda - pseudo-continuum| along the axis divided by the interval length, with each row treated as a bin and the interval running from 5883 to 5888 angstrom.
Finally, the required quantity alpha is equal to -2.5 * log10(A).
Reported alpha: -0.3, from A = 1.3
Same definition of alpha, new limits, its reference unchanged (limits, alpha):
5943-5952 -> -1.0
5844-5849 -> -0.9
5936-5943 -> -0.2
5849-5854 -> -0.7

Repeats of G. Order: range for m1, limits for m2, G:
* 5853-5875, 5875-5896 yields 13.0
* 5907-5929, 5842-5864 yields 13.0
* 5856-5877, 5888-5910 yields 12.2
